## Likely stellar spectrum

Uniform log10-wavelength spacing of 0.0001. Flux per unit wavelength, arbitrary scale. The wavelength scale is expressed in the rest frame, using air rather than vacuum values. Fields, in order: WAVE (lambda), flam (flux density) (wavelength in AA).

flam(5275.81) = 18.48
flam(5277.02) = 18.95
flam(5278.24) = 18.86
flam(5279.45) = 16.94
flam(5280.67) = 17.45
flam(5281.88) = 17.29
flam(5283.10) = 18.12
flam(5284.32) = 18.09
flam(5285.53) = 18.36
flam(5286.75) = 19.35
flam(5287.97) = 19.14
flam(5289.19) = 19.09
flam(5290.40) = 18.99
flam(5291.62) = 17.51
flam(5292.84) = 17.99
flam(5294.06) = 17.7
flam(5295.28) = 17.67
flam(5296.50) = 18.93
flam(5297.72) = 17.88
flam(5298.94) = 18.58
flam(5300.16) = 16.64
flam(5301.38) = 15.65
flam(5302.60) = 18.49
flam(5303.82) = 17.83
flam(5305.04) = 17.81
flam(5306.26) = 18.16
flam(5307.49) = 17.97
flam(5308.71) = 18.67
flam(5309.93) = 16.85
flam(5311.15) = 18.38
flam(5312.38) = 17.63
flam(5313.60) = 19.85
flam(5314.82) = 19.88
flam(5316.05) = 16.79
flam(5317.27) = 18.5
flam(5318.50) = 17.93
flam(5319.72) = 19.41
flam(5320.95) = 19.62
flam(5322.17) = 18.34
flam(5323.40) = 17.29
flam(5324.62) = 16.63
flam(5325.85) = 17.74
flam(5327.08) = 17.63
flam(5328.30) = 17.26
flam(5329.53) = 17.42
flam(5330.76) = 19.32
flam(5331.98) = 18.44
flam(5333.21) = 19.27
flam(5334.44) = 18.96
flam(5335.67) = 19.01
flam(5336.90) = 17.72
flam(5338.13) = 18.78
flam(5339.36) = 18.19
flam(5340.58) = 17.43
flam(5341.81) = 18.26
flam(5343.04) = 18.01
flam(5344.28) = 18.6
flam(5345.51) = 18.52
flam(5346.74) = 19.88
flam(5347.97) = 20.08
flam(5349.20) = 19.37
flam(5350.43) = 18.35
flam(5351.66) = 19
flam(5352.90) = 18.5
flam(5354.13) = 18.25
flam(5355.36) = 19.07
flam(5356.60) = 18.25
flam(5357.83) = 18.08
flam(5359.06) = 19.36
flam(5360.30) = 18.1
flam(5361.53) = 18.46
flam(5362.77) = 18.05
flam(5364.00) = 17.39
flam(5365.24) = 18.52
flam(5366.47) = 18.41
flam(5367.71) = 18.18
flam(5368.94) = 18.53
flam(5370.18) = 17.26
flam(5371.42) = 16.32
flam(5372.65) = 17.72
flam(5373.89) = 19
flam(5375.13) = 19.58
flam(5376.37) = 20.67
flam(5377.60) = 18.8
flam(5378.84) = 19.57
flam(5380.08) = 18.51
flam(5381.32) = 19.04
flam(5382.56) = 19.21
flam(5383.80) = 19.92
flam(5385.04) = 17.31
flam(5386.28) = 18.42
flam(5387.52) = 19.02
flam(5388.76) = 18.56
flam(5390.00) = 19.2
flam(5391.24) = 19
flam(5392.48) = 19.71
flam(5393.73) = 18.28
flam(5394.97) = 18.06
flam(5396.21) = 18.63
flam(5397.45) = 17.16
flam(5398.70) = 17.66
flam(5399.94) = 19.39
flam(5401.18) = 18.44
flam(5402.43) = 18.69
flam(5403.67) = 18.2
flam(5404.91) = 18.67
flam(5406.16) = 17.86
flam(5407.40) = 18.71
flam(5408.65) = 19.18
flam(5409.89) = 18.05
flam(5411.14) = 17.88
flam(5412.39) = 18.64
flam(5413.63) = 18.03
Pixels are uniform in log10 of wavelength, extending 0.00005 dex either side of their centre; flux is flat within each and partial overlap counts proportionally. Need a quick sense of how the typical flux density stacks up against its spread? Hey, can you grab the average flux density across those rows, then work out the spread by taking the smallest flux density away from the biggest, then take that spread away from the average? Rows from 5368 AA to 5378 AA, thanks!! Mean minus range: 14.1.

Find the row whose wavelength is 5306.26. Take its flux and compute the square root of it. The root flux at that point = 4.26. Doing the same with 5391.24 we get 4.36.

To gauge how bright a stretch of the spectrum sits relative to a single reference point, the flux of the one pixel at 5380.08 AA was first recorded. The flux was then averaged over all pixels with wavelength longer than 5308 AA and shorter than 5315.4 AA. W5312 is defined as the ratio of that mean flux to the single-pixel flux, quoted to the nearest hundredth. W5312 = 1.00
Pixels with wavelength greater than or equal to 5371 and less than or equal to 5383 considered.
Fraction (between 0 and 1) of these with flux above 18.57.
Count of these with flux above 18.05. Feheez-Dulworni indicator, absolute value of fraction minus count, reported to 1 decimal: 7.3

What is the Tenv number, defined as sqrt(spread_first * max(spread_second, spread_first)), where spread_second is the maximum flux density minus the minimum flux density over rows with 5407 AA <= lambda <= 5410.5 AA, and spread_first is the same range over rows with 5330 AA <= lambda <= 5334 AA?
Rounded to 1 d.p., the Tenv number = 1.0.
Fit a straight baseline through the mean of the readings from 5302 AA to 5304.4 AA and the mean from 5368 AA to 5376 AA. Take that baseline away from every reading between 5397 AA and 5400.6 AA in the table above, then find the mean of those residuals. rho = 0.0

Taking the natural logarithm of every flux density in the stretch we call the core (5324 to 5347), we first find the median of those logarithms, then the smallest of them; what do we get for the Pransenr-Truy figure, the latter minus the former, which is -0.094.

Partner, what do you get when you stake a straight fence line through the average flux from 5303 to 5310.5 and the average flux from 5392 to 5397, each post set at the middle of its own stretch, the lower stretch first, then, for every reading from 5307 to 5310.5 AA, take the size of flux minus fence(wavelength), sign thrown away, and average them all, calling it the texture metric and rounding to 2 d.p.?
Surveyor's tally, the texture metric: 0.64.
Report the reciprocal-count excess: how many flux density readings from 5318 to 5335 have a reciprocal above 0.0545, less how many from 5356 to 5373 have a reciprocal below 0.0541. 5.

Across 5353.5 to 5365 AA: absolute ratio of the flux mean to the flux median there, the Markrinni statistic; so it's 1.00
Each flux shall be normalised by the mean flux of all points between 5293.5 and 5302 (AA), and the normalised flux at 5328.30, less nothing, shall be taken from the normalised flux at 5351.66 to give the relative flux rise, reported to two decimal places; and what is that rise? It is 0.10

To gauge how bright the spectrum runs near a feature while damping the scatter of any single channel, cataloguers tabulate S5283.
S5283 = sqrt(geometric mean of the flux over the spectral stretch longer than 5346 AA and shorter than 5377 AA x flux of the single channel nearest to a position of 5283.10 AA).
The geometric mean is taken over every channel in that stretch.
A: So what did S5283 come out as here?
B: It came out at 18.3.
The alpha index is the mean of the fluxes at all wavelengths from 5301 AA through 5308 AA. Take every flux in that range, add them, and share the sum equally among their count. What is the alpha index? 17.7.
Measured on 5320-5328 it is 17.9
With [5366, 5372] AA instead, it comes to 17.7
